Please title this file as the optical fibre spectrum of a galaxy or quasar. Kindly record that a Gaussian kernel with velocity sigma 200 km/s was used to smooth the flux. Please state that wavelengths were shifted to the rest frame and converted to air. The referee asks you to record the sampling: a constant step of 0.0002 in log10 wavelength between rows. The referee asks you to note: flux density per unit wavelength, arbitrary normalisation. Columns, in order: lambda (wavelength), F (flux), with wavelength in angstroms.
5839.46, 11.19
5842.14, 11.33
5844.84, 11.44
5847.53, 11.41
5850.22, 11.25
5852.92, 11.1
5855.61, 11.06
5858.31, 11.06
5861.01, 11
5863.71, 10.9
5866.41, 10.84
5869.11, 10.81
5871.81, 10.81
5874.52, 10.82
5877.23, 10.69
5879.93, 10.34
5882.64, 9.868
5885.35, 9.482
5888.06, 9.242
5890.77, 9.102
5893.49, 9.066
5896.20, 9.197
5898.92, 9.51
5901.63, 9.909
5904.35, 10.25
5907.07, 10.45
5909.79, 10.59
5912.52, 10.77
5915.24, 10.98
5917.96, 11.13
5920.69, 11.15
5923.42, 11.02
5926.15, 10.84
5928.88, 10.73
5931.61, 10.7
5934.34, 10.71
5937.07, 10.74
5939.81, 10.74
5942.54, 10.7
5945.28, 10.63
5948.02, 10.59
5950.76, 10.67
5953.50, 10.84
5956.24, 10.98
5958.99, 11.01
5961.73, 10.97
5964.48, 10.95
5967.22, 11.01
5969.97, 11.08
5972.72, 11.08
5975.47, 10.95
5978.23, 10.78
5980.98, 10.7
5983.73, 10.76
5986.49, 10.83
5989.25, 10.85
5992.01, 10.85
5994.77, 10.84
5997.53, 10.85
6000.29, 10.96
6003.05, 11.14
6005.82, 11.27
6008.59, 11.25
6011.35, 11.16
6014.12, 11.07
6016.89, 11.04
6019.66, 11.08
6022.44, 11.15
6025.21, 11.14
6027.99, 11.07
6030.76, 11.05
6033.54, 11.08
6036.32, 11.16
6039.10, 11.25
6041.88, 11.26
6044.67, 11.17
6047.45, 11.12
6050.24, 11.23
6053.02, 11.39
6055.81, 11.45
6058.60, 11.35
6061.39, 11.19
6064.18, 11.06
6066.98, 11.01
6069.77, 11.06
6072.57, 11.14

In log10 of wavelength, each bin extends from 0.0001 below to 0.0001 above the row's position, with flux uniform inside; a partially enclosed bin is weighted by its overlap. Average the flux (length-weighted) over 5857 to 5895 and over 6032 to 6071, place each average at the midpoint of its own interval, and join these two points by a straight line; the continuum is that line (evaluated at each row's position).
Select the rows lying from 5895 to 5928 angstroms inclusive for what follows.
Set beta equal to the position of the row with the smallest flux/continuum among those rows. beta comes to 5896.20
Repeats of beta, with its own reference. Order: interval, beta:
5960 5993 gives 5980.98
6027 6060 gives 6047.45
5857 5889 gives 5888.06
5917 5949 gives 5948.02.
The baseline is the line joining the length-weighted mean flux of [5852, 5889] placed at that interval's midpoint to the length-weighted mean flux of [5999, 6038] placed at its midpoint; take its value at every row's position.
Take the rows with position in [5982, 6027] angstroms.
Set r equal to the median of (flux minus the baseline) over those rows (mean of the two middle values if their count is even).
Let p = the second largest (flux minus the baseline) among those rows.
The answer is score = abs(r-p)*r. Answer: -0.013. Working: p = 0.17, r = -0.06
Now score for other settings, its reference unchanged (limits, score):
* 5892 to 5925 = -0.115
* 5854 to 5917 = -0.088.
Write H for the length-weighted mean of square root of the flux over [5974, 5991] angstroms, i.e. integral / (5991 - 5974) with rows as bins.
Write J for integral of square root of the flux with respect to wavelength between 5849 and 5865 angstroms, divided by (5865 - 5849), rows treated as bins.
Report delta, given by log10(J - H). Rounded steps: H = 3.29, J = 3.32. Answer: -1.43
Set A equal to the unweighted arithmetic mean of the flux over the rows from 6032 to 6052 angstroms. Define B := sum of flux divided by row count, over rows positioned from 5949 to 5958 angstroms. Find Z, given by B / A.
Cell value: 0.97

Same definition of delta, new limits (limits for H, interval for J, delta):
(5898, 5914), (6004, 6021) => -0.87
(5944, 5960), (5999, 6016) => -1.26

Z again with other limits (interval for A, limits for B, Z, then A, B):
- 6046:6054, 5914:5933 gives 0.97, 11.2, 10.9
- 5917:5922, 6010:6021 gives 1.00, 11.1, 11.1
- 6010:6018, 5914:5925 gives 1.00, 11.1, 11.1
